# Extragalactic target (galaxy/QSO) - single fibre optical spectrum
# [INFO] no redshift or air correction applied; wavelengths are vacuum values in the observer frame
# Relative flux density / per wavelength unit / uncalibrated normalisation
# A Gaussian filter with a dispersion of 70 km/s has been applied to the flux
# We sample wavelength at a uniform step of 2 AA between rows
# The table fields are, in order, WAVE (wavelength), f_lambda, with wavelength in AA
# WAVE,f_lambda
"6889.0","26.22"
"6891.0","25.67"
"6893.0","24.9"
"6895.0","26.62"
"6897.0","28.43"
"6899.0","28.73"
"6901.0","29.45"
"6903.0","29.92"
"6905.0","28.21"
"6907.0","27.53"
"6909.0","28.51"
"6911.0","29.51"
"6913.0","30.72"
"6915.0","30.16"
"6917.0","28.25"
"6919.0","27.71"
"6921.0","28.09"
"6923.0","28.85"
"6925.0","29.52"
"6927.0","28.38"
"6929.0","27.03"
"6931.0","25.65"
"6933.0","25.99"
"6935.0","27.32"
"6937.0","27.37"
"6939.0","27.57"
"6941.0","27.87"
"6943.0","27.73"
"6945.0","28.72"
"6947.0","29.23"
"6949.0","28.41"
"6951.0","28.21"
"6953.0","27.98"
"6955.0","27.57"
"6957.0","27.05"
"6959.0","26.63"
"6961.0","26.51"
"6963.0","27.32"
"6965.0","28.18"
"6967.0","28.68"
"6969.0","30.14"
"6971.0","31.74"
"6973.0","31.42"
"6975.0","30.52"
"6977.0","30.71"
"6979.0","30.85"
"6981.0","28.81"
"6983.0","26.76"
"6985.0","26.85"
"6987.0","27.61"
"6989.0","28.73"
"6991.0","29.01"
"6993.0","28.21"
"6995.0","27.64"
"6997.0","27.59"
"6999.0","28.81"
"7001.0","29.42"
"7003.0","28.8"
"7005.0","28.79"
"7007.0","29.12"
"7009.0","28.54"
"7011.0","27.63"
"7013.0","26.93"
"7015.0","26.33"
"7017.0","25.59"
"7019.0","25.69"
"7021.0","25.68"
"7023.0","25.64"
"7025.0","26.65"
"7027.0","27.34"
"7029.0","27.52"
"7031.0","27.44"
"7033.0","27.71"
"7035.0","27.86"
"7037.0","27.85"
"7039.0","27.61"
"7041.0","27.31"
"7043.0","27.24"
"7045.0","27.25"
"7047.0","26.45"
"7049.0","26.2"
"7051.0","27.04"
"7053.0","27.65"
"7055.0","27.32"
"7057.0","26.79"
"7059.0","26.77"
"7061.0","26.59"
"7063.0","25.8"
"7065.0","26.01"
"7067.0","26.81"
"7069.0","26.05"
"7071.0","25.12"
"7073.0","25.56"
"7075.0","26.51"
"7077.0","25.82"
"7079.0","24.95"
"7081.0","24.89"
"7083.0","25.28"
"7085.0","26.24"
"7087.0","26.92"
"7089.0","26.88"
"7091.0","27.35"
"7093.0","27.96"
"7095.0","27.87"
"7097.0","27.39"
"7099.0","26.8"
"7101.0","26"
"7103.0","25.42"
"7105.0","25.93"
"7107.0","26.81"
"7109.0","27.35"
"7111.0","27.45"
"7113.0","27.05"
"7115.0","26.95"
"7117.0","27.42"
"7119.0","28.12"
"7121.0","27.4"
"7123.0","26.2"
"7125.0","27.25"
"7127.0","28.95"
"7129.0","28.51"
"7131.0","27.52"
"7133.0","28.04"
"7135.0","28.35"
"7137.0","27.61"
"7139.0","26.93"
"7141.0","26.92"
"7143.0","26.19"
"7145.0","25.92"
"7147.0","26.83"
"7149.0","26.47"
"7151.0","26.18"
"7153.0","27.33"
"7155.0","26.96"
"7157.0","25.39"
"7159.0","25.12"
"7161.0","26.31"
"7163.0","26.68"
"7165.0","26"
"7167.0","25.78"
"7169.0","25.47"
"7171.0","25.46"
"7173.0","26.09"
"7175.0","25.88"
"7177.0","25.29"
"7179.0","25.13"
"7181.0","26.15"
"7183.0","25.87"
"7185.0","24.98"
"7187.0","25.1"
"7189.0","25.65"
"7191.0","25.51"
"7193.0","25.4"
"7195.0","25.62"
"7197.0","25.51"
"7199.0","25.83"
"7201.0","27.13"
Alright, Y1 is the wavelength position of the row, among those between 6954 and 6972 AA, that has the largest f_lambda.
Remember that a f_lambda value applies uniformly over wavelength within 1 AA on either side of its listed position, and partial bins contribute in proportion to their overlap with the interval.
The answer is 6971.0 AA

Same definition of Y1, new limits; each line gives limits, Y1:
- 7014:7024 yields 7015.0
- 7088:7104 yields 7093.0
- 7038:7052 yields 7039.0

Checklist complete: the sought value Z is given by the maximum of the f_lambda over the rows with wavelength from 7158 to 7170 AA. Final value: 26.68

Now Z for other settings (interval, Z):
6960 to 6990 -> 31.74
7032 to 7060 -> 27.86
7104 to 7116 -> 27.45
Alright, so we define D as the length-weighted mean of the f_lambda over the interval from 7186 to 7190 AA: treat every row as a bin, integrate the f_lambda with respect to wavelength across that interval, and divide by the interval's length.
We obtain 25.4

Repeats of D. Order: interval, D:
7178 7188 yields 25.4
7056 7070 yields 26.4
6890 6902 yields 27.3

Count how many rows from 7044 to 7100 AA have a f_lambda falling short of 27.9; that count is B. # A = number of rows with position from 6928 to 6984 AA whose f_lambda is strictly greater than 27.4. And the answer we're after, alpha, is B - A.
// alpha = 9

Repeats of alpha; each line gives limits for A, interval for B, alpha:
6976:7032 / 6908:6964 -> -4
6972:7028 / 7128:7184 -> 7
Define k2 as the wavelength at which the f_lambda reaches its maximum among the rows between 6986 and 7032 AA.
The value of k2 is 7001.0 AA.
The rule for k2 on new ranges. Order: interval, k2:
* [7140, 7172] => 7153.0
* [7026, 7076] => 7035.0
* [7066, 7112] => 7093.0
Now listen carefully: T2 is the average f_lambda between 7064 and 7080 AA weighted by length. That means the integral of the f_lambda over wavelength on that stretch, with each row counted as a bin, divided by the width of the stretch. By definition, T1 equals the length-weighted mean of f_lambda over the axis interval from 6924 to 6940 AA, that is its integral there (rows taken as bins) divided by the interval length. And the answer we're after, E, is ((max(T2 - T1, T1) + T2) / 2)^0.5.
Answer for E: 5.16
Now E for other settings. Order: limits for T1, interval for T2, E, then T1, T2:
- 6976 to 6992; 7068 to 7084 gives 5.21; 28.7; 25.5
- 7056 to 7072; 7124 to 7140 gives 5.20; 26.2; 27.9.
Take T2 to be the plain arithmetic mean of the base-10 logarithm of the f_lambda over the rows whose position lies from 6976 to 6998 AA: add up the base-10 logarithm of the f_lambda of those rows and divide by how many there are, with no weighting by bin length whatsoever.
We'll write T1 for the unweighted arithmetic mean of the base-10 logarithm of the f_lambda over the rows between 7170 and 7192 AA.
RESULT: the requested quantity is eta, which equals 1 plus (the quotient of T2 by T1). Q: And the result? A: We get 2.03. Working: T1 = 1.41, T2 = 1.45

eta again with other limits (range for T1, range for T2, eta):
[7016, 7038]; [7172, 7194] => 1.99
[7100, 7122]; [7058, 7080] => 1.99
